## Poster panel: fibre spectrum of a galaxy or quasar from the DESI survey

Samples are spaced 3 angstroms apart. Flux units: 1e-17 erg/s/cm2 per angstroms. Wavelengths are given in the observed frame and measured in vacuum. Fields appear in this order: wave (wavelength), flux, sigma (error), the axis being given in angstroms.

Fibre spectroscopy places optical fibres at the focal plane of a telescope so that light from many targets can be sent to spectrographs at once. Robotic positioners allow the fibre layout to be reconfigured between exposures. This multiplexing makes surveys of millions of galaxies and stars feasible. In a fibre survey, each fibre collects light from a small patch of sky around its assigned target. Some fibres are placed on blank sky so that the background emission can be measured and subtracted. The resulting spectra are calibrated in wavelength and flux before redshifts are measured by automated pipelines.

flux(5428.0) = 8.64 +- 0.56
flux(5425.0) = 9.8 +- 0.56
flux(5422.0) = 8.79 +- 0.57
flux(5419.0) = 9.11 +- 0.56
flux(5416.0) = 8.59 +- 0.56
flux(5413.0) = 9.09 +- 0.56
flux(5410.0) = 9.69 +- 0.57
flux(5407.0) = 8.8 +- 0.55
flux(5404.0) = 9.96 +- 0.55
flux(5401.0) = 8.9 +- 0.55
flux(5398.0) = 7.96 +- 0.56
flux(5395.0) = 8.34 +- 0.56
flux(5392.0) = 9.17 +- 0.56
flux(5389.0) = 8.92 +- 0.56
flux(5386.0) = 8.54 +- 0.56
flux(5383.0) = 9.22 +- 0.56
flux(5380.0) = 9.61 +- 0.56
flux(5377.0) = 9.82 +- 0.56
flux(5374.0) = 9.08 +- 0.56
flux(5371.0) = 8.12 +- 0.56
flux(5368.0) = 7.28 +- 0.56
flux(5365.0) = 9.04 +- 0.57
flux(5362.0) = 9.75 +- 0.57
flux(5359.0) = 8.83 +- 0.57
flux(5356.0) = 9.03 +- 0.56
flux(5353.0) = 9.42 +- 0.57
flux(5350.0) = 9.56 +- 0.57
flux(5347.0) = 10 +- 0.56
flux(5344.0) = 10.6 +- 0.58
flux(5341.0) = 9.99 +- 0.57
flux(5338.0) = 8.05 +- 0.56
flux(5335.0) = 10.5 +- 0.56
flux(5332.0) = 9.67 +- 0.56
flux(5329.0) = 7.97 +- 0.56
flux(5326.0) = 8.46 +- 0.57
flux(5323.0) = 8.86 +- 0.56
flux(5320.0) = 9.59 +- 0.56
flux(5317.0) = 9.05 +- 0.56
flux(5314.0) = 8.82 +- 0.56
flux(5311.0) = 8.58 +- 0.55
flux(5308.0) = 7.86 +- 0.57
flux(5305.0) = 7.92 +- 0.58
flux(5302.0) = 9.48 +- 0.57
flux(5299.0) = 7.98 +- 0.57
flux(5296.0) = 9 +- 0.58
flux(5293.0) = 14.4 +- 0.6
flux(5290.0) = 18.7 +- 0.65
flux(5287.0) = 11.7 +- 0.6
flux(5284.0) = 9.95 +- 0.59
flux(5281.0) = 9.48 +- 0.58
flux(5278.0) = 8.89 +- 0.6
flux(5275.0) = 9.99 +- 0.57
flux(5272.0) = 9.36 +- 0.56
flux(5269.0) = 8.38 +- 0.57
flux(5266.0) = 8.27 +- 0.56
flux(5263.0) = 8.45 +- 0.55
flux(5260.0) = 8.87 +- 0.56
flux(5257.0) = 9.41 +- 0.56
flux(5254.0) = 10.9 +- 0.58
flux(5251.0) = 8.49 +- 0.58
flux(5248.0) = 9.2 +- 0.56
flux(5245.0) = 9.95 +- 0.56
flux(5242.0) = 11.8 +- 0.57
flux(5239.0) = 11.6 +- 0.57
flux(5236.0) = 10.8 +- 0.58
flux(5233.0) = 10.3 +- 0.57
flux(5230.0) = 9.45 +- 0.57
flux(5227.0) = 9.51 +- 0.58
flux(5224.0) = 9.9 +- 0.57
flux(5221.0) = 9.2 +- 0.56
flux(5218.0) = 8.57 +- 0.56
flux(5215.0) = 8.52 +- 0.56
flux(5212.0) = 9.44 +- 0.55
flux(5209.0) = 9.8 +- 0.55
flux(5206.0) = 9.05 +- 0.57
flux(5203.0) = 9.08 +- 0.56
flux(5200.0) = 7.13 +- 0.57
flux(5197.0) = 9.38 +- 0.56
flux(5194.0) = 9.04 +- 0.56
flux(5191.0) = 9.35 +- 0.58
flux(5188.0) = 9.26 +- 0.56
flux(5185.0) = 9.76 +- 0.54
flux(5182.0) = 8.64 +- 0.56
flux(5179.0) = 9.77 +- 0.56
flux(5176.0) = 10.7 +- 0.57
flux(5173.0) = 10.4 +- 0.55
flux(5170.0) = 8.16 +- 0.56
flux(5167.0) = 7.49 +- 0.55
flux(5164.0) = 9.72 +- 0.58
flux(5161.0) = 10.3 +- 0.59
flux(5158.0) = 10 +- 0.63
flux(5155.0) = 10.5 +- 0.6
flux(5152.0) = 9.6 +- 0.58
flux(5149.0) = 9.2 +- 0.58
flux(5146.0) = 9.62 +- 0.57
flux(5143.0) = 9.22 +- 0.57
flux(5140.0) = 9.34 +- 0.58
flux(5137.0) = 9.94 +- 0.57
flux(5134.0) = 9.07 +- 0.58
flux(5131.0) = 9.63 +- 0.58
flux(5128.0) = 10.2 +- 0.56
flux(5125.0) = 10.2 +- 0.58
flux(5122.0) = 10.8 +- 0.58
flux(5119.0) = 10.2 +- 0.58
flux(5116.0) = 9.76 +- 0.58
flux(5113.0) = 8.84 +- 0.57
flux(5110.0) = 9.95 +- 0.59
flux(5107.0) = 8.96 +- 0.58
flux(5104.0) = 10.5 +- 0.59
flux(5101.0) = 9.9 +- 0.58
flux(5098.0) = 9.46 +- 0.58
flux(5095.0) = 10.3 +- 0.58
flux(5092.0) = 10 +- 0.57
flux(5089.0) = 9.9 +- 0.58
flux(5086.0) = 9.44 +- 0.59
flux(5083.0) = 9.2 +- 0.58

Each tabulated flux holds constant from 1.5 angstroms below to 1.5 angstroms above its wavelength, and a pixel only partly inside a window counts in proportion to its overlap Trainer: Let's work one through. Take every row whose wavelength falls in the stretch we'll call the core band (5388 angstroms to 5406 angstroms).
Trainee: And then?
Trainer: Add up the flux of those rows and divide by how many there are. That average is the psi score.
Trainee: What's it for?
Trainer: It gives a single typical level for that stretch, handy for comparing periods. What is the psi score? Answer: 8.9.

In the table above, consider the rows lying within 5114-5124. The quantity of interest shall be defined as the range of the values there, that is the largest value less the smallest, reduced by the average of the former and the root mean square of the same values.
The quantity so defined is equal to -4.6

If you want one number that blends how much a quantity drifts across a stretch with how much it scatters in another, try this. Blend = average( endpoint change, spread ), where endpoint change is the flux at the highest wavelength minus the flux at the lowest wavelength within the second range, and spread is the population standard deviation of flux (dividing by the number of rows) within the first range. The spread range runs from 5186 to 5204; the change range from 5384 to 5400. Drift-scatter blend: 0.1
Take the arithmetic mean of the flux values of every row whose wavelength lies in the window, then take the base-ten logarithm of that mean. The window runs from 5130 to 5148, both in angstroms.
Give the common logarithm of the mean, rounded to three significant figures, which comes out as 0.976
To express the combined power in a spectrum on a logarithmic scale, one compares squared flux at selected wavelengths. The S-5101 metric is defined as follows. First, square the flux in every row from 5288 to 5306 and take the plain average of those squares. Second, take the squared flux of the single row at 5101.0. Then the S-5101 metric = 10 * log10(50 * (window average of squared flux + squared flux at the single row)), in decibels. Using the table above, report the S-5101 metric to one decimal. 40.8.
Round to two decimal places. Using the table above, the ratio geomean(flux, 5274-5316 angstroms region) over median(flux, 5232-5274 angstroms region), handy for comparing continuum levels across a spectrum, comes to 1.05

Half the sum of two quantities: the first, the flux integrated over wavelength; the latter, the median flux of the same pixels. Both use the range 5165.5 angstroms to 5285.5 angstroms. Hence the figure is 568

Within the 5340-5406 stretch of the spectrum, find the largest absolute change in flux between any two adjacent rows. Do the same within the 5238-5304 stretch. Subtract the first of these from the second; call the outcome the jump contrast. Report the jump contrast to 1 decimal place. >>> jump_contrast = 5.2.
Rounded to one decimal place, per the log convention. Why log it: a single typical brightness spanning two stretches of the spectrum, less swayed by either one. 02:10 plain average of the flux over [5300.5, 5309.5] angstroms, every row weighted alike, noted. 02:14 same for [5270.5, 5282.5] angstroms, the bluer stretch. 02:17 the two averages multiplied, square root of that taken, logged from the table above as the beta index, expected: 8.9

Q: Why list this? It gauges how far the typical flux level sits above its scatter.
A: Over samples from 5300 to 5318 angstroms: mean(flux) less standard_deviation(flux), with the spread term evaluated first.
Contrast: 8.0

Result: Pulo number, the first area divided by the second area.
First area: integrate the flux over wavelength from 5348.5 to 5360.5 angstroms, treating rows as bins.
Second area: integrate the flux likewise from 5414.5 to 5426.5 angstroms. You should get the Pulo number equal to 1.02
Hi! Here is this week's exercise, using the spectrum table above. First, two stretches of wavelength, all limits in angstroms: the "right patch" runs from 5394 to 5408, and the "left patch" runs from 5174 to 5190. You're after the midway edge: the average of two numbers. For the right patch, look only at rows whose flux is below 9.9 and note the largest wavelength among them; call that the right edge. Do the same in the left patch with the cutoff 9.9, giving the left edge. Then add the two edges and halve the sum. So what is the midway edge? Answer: 5297.5 angstroms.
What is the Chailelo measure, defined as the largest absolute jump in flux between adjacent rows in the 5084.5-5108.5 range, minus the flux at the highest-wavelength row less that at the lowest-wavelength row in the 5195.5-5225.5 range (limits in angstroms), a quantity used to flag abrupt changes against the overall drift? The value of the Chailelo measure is 1.0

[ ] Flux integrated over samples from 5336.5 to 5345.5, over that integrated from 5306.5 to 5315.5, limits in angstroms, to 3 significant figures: 1.13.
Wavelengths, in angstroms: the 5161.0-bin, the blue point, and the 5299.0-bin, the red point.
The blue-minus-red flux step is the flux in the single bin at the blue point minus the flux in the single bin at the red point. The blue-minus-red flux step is 2.3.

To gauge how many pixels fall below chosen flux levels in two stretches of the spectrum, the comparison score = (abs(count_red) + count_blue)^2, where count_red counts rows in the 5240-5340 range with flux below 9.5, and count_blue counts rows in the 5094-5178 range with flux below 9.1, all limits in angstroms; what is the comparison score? 729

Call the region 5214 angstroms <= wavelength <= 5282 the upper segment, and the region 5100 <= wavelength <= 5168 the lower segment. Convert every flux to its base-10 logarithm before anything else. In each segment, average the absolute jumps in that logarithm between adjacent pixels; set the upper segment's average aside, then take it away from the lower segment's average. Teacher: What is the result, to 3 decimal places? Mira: -0.001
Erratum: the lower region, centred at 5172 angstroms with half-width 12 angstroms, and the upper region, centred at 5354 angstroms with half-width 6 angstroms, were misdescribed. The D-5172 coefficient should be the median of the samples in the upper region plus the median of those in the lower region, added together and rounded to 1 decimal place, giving 19.0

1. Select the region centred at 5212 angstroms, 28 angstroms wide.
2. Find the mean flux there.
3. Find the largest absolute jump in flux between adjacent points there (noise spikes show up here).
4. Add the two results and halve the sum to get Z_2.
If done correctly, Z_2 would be 5.5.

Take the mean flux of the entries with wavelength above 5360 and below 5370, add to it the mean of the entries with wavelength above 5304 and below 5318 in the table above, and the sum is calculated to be 17.1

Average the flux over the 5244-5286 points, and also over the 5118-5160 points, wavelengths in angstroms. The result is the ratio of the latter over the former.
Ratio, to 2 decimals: 1.06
